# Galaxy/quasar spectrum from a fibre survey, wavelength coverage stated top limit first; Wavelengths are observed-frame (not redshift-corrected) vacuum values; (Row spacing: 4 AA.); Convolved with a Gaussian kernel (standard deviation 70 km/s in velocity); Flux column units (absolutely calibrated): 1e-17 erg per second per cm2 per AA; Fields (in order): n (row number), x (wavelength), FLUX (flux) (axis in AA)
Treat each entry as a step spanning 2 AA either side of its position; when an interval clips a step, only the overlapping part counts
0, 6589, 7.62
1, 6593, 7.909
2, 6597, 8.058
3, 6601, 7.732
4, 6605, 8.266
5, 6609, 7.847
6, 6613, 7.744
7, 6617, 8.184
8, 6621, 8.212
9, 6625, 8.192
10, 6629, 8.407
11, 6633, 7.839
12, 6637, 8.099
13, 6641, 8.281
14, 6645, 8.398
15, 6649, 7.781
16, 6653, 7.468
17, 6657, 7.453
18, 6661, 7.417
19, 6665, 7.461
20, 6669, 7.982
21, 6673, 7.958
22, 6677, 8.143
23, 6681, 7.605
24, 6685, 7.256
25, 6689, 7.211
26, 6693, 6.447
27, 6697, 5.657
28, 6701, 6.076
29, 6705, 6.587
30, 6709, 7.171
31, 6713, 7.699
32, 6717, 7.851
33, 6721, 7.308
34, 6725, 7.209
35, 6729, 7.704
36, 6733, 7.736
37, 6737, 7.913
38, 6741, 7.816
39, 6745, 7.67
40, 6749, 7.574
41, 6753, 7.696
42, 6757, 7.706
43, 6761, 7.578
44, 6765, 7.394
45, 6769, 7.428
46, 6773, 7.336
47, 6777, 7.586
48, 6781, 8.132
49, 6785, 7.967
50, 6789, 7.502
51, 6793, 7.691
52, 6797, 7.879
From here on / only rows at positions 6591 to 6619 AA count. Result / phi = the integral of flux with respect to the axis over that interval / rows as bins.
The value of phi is 223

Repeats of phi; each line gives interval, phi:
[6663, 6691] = 214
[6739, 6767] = 214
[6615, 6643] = 229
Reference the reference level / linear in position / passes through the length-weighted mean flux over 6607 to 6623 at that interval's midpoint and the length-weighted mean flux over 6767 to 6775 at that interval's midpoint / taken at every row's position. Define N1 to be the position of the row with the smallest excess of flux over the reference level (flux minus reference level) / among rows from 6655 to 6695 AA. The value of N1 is 6693 AA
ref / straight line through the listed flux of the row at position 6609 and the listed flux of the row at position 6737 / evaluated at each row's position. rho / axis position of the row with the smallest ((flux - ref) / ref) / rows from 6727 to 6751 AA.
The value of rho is 6749 AA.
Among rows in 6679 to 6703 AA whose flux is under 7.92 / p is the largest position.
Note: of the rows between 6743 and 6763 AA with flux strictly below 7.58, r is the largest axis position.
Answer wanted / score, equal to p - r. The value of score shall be -60 AA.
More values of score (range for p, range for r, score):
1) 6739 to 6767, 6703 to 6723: 44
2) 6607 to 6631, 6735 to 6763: -148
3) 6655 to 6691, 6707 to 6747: -36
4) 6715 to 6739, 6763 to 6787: -36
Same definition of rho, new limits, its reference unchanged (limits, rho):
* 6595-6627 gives 6601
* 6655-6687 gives 6685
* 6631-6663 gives 6661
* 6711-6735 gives 6725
